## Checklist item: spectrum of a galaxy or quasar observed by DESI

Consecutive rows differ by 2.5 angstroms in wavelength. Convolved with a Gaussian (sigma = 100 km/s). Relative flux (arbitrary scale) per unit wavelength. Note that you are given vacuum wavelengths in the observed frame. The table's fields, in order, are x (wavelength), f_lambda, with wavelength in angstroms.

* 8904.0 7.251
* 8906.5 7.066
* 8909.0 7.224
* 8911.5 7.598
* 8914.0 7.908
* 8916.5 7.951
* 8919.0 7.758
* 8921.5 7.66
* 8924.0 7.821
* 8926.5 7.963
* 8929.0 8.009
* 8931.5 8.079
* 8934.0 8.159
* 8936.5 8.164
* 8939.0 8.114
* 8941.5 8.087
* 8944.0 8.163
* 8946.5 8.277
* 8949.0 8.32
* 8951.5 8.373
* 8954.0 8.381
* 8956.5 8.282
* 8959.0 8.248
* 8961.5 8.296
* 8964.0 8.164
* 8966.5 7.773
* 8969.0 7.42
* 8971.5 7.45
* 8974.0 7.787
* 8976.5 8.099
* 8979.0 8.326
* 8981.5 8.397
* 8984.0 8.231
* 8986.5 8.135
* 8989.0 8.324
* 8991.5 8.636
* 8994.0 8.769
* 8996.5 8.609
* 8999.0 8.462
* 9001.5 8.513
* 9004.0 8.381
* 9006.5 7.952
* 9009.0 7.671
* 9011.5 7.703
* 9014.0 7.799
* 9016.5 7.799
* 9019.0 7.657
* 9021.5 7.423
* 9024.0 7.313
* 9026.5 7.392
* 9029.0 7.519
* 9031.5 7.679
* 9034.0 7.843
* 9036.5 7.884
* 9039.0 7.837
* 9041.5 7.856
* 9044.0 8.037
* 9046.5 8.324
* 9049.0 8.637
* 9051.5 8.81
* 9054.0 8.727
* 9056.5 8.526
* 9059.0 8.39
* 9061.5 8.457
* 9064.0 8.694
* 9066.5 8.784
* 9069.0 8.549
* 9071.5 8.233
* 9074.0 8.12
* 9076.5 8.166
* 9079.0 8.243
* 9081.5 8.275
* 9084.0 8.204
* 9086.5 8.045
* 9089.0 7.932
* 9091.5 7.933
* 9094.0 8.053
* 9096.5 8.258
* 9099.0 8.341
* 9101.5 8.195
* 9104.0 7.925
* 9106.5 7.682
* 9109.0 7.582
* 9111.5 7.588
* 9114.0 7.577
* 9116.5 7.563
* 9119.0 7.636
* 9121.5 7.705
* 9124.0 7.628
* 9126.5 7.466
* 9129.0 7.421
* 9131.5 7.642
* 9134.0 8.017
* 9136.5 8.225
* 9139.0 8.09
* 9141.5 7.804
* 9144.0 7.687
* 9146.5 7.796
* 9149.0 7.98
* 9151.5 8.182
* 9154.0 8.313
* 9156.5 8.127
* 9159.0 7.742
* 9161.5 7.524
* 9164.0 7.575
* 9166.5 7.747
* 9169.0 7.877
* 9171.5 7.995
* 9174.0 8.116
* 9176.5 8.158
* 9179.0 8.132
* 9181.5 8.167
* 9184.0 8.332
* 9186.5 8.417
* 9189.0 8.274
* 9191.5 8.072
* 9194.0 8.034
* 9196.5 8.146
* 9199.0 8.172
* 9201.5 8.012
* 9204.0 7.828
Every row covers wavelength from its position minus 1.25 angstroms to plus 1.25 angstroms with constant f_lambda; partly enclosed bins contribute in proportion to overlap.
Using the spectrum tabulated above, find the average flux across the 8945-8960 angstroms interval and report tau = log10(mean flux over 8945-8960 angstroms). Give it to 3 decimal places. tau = 0.920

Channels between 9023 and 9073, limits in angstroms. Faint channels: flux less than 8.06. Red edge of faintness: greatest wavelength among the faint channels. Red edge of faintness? 9044.0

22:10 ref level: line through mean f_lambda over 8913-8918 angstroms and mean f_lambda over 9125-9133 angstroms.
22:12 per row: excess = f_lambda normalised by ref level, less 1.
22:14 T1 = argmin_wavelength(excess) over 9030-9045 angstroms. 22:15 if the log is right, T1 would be 9031.5 angstroms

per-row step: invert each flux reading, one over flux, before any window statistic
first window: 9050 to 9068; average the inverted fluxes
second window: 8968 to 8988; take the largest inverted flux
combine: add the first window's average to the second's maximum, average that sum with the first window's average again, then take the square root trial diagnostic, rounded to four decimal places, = 0.4282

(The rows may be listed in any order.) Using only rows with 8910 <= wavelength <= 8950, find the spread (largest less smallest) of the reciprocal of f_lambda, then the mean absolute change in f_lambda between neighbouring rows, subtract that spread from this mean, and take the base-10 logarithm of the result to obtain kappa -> -1.07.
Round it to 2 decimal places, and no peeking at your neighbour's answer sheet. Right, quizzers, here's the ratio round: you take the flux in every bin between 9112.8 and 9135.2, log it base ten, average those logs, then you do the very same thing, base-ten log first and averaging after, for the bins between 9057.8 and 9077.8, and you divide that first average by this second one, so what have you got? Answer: 0.95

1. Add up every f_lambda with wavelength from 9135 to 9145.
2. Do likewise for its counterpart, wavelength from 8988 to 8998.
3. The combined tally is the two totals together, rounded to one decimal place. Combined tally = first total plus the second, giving 66.1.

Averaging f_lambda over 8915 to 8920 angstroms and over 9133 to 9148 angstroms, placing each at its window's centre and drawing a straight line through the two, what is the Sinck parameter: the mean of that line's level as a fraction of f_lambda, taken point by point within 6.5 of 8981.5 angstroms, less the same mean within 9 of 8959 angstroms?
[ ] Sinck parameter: -0.002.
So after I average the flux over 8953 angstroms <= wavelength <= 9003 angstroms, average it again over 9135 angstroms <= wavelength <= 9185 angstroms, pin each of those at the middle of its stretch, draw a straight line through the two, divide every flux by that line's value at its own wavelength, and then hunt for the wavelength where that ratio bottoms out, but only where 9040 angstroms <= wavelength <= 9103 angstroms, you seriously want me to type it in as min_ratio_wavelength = 9041.5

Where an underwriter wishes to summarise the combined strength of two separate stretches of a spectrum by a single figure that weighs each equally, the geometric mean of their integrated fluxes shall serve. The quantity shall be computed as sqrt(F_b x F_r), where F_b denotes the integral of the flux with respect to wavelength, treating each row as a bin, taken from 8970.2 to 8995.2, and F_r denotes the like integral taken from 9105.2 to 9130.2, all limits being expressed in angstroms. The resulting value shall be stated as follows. 197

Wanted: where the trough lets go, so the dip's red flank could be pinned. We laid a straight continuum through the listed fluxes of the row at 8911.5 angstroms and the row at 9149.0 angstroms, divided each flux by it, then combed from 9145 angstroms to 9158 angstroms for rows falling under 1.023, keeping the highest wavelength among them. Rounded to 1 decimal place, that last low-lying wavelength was 9156.5 angstroms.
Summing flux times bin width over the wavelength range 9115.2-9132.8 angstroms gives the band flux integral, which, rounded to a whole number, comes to 133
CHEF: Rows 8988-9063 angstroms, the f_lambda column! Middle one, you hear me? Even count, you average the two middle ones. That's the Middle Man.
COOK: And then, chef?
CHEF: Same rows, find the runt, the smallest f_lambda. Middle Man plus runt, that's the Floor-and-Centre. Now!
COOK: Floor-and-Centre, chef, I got 15.3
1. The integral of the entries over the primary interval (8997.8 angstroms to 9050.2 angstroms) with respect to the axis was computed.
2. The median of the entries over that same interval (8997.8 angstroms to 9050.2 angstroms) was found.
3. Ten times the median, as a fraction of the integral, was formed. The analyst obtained 0.2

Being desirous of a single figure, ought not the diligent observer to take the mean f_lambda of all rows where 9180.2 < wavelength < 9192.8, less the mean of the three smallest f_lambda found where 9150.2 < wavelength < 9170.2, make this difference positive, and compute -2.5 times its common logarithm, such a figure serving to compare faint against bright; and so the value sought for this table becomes 0.49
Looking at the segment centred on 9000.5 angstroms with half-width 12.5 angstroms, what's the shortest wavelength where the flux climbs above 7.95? 8989.0 angstroms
